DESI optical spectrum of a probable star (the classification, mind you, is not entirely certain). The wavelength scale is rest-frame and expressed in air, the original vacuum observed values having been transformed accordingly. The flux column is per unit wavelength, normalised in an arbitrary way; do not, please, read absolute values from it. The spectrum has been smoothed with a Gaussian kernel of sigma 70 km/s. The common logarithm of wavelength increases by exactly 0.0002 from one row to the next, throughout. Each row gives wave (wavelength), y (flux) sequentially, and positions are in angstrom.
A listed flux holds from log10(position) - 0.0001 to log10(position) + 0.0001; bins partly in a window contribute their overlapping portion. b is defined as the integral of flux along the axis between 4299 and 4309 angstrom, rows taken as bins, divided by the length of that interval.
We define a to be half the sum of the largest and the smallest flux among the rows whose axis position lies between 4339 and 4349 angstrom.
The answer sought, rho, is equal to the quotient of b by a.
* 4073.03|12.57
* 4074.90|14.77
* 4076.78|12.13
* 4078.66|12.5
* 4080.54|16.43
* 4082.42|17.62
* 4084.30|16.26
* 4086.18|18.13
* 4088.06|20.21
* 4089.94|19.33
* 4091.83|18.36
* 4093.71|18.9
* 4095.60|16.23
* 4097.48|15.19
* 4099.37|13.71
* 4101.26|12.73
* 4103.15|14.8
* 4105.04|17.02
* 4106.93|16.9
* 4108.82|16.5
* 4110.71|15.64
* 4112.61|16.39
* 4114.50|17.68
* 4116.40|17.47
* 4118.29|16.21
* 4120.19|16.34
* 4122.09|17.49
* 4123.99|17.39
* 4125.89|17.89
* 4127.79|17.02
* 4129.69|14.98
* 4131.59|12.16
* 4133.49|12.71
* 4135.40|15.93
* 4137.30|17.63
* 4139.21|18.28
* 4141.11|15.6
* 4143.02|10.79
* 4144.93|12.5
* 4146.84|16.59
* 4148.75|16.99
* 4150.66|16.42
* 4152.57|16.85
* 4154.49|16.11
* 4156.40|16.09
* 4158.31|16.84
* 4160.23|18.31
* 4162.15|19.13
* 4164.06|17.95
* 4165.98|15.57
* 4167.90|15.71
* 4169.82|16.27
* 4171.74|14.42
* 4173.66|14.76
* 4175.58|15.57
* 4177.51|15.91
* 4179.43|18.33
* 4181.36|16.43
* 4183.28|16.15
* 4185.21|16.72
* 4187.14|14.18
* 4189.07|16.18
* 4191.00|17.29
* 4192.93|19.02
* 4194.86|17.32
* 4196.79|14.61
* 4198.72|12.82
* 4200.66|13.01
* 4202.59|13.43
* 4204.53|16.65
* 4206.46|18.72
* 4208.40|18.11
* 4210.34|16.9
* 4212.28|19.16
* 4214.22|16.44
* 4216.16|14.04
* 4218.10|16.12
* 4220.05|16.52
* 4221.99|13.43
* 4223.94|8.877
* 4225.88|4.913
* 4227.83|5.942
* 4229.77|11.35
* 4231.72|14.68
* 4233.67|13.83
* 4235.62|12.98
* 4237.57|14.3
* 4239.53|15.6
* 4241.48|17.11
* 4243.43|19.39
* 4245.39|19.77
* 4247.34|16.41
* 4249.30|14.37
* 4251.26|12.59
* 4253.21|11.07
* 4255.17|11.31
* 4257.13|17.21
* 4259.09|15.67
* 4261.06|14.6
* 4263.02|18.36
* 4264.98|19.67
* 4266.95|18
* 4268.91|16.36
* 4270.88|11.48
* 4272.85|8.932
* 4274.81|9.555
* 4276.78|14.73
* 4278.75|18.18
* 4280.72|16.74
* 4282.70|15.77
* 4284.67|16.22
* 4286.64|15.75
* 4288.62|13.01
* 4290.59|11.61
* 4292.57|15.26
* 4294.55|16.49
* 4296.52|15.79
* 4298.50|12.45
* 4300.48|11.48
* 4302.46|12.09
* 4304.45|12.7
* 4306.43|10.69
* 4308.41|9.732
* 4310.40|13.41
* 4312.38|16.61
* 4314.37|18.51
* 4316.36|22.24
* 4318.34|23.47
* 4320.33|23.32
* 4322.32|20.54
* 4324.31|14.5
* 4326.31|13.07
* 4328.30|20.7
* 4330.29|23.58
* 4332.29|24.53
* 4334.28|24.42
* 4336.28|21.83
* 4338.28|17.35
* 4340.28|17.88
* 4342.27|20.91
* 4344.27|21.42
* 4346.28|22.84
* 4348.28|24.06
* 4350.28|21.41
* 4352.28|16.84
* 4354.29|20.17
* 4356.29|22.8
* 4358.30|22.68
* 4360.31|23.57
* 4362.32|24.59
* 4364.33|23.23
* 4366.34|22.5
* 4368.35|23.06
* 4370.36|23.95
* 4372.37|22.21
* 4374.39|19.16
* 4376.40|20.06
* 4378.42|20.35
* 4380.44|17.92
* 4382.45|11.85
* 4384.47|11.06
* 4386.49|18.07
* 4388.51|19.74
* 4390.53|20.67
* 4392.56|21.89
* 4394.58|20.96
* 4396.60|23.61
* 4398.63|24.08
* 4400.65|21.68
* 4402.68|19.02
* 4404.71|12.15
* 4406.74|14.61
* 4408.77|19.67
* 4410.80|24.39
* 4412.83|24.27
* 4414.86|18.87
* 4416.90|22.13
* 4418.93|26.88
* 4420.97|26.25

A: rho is 0.55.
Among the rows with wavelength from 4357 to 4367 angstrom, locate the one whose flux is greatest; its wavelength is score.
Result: 4362.32 angstrom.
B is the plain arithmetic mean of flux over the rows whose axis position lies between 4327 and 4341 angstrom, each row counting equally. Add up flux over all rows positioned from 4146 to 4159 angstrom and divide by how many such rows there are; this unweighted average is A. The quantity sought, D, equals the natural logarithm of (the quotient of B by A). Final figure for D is 0.26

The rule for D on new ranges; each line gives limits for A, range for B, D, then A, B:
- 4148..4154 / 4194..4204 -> -0.16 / 16.8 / 14.2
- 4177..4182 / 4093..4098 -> -0.01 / 16.9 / 16.8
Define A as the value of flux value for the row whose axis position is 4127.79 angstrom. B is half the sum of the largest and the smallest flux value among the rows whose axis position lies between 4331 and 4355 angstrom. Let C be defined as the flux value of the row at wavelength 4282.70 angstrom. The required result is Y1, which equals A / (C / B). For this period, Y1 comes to 22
